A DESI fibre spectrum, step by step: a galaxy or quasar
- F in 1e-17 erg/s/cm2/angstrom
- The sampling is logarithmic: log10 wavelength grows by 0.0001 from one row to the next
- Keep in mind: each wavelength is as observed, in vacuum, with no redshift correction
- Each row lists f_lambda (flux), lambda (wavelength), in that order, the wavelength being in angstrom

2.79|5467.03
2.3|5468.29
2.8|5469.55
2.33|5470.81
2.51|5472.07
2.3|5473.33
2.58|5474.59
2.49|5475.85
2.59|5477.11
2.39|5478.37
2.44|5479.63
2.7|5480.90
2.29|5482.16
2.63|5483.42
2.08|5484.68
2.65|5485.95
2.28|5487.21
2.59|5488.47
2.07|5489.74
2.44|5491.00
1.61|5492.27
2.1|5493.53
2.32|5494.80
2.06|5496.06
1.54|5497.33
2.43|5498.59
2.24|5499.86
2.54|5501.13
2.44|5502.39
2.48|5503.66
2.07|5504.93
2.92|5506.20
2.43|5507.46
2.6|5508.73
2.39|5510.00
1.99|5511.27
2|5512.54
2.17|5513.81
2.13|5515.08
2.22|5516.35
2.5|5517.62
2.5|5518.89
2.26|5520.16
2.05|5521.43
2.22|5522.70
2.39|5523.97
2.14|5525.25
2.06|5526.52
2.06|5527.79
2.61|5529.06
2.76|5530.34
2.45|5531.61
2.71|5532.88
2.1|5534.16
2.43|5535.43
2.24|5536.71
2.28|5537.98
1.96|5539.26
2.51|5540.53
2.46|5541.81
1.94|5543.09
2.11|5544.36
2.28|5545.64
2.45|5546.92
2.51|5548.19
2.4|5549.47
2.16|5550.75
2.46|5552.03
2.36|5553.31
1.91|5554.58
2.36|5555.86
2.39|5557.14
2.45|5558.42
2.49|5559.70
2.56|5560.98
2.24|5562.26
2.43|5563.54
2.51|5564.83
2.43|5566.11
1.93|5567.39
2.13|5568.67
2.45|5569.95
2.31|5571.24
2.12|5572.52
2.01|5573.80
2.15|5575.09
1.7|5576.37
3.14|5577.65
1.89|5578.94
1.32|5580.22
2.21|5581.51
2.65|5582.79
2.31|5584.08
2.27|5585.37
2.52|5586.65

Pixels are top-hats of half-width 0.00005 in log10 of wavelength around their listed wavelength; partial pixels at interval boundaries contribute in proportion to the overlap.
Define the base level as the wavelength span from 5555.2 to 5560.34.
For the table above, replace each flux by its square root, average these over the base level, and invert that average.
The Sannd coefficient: 0.643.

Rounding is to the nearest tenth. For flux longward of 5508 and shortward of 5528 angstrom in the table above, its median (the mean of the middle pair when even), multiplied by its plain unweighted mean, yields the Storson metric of 4.9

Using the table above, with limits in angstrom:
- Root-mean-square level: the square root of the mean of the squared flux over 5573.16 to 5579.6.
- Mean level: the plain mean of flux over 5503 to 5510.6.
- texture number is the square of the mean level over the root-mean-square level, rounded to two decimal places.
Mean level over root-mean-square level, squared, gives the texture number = 1.23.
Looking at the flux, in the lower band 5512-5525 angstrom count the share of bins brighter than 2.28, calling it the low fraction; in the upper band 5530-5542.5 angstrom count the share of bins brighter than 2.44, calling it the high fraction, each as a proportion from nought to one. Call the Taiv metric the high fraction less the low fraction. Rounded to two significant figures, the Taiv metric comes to 0.20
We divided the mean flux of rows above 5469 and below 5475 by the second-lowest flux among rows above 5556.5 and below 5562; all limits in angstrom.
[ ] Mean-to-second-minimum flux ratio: 1.02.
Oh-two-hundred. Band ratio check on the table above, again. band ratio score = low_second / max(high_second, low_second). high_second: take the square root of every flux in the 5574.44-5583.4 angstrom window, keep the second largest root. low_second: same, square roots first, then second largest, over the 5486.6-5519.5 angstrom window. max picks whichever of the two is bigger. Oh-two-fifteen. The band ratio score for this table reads 0.991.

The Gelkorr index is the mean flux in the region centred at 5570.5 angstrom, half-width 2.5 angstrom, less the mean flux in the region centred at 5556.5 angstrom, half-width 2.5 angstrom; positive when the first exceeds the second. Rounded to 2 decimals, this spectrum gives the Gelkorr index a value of -0.02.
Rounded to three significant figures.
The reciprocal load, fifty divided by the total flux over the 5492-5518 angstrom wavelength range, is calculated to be 1.06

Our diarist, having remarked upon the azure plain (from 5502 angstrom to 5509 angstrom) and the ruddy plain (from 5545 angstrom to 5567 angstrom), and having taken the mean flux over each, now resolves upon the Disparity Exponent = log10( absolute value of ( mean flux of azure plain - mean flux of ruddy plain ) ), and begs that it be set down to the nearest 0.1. -0.9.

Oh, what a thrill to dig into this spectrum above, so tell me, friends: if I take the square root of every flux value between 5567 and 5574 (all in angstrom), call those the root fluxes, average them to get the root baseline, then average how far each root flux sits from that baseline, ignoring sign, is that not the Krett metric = 0.050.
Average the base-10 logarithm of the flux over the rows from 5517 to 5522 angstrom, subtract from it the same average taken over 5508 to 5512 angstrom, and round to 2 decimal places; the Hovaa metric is 0.00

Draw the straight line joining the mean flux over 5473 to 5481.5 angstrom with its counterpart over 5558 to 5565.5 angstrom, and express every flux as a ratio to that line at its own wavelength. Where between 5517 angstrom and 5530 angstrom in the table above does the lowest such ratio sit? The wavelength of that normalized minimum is 5521.43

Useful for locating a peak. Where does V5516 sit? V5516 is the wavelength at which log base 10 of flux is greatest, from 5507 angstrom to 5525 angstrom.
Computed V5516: 5508.73 angstrom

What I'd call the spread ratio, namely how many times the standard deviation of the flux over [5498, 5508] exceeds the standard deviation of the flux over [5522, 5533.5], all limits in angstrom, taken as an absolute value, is 0.89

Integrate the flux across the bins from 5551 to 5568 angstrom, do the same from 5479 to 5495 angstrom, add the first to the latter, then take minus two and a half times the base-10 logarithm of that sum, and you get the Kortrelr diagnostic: -4.72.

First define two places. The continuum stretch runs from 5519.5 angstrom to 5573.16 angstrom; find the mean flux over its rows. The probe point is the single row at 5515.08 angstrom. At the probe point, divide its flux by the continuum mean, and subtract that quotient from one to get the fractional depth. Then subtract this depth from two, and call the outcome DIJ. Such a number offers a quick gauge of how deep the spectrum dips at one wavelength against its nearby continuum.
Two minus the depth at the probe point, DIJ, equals 1.92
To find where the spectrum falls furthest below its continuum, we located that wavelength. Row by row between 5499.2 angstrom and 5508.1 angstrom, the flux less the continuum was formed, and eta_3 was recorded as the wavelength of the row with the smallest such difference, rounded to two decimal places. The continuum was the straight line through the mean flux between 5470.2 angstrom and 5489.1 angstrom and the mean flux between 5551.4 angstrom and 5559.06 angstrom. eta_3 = 5504.93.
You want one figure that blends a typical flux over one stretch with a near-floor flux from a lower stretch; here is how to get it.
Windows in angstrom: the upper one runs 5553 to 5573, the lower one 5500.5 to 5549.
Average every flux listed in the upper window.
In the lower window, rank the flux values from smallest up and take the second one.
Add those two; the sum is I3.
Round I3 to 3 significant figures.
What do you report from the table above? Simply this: 4.28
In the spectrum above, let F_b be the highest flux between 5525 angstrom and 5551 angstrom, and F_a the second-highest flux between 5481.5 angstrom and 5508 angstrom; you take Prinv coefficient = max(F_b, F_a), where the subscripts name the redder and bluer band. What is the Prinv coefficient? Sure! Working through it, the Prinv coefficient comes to 2.76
